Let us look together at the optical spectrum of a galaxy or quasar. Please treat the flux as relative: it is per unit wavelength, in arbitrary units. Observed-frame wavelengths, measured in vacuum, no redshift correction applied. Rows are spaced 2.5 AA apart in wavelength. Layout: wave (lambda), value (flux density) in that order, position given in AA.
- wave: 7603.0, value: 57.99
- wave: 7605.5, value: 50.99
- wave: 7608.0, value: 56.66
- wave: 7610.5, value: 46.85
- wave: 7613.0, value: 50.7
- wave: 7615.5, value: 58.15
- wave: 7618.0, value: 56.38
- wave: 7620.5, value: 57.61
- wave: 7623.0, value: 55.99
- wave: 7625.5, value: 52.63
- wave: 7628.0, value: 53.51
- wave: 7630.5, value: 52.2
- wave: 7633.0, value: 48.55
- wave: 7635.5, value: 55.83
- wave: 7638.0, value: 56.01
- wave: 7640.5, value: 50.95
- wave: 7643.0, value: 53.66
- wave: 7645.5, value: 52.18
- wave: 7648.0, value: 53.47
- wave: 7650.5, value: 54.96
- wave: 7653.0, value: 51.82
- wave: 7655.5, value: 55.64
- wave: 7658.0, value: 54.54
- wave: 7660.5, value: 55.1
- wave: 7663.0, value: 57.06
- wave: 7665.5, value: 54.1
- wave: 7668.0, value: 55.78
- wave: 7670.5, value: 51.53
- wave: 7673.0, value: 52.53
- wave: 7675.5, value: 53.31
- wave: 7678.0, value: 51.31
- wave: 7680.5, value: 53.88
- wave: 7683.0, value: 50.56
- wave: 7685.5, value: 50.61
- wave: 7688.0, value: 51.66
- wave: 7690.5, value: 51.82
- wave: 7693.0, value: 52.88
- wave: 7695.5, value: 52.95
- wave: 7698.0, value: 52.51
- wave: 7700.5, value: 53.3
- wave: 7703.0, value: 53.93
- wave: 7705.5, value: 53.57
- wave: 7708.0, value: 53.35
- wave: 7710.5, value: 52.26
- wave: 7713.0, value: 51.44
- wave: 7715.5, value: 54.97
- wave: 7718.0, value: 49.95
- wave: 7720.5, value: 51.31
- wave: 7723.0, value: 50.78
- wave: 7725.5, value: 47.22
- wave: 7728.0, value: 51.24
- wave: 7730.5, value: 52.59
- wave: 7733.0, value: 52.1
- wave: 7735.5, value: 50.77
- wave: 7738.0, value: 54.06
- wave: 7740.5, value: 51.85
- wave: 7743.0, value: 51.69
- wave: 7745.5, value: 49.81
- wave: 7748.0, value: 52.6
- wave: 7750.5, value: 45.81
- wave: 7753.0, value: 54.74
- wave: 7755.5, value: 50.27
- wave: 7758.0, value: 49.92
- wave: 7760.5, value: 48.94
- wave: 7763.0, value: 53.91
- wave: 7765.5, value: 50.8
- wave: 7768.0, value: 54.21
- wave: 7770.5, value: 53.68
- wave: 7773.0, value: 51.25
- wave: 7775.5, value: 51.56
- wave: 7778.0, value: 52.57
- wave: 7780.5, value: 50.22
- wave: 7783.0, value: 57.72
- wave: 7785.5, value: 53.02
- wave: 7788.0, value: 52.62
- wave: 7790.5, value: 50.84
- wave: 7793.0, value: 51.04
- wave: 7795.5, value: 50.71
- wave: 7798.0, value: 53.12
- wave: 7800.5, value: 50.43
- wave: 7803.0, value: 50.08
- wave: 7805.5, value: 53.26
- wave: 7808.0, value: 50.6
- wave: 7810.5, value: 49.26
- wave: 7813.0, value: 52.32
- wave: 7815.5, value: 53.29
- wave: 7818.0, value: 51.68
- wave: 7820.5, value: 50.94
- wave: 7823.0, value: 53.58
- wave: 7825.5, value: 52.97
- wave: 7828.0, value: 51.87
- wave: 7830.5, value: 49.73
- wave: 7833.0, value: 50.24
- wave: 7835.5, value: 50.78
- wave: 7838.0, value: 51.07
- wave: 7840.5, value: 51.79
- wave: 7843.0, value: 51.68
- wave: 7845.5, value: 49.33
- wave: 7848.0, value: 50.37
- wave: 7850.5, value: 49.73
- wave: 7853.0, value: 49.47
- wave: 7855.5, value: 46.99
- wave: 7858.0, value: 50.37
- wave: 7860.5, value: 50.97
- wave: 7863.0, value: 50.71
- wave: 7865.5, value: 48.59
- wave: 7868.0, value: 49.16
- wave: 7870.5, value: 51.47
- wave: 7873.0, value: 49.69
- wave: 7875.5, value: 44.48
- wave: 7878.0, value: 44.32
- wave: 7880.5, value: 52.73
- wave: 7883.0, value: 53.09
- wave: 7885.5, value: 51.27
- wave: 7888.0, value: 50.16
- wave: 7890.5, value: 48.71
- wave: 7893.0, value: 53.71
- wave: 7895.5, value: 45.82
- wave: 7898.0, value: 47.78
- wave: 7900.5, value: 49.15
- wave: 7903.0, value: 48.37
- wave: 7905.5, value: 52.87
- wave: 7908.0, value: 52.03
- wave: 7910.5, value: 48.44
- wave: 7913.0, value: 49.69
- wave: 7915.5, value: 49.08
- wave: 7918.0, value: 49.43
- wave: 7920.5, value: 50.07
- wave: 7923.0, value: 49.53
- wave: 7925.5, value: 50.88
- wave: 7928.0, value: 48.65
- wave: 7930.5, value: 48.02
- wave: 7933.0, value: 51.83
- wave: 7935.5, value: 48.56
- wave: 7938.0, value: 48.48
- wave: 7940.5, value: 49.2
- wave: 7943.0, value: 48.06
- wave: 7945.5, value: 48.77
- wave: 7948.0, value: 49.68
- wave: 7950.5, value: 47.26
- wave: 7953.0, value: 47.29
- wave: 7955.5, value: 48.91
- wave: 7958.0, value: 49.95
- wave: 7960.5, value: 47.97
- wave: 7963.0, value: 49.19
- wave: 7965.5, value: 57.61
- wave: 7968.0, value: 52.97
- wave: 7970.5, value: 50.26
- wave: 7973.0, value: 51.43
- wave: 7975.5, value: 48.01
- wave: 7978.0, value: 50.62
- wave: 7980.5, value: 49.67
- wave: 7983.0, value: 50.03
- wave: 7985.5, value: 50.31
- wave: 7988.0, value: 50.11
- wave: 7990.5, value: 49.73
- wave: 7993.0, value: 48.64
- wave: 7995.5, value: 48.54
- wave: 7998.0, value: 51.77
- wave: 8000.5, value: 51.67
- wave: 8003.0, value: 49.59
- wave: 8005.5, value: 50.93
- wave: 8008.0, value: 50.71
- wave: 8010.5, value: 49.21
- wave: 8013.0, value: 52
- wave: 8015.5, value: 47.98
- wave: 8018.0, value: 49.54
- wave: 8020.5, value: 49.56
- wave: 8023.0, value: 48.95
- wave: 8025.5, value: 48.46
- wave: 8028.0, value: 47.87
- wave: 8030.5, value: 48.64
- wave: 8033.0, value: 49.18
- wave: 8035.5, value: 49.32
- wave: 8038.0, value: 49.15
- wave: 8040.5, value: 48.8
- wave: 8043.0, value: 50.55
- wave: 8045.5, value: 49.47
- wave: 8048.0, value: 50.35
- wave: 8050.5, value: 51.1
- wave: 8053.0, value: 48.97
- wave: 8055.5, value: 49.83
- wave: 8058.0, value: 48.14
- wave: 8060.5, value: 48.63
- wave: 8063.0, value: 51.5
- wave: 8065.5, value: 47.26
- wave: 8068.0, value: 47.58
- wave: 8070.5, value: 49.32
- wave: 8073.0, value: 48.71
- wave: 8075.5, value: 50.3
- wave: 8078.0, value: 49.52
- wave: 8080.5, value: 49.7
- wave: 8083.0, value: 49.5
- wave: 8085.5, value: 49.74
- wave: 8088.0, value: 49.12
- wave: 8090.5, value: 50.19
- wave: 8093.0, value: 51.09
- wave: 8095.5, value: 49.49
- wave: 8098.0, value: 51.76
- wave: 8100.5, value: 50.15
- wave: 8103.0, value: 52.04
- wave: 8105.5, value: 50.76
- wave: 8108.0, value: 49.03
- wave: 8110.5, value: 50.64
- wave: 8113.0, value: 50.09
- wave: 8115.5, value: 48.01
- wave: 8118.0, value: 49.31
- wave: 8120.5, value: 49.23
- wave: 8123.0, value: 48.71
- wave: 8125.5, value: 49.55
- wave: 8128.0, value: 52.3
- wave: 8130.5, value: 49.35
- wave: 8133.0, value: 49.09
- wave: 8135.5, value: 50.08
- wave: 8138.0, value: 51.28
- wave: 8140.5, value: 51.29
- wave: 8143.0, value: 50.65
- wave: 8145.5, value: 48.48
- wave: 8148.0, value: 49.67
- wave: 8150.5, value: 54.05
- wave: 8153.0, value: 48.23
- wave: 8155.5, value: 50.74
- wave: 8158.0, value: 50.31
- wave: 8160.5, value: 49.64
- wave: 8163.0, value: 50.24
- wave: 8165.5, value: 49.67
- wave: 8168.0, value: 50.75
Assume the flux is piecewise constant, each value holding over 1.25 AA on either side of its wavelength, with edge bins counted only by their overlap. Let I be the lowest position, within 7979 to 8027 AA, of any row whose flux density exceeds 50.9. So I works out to 7998.0 AA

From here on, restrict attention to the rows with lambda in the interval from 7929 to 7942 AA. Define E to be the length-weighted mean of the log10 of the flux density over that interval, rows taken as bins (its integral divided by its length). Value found 1.692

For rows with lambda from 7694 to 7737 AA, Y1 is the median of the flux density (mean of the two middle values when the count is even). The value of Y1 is 52.3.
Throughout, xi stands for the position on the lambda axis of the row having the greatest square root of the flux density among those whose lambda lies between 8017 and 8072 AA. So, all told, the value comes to 8063.0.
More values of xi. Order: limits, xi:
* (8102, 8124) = 8103.0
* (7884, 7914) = 7893.0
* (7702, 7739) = 7715.5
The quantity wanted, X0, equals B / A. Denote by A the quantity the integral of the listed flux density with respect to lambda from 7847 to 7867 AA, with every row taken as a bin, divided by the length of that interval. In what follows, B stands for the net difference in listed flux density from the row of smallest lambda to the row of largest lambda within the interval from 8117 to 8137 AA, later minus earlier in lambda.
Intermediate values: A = 49.6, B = 0.8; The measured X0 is 0.02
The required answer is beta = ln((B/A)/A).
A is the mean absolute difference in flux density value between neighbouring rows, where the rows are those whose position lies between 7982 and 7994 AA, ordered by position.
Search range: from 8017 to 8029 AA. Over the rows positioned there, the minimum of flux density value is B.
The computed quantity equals 5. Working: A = 0.5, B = 47.87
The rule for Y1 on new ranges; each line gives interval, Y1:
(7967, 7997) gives 50.1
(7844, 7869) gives 49.6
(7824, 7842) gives 51.1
